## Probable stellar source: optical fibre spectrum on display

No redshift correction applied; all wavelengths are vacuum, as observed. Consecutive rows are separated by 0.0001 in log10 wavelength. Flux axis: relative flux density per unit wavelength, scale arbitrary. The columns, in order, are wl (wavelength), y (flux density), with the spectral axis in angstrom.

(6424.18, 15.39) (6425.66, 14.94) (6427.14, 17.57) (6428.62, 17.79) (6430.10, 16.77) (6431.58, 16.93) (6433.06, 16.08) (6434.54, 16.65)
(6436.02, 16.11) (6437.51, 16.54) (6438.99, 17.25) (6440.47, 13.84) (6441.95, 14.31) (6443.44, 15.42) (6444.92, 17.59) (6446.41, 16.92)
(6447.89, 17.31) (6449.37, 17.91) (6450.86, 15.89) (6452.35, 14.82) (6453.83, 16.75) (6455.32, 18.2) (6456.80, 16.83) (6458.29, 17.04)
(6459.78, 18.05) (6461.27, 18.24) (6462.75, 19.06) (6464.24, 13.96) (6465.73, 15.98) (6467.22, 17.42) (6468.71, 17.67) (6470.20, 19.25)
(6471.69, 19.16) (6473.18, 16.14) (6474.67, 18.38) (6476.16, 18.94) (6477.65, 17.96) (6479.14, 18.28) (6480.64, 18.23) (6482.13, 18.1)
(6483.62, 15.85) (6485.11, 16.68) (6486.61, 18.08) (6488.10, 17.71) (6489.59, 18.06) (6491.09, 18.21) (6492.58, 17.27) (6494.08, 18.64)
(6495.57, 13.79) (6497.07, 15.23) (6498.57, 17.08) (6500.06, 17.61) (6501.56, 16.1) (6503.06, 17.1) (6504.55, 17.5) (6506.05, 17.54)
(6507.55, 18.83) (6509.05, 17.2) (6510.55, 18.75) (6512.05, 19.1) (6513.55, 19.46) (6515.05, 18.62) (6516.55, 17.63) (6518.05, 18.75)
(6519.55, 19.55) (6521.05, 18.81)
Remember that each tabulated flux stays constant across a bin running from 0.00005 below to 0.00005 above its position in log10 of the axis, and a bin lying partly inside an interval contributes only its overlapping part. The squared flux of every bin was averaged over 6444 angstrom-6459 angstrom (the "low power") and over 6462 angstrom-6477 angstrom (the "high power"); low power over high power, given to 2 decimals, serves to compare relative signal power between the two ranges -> 0.92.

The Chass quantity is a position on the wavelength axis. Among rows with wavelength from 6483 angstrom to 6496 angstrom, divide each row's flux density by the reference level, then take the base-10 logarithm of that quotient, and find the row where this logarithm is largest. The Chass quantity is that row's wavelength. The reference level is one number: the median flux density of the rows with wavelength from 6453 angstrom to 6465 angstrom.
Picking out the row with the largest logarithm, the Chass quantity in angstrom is 6494.08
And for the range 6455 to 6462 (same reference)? 6461.27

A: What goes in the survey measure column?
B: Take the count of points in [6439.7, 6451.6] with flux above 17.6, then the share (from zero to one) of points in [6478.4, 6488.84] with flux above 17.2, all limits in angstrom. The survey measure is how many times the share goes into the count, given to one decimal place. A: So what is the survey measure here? 1.4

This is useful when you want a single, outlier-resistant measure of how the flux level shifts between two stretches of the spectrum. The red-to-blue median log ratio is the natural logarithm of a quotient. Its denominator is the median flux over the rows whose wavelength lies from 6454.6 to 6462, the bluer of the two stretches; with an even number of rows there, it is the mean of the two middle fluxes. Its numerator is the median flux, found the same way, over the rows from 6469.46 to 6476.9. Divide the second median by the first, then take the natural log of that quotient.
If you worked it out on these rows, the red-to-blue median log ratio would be 0.048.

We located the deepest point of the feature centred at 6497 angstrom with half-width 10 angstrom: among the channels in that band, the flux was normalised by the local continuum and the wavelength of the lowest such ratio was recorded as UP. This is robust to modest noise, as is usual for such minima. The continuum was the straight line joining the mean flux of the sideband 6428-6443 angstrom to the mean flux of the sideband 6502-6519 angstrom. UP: 6495.57 angstrom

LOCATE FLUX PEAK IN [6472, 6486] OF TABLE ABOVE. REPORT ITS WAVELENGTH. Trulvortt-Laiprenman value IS 6476.16 angstrom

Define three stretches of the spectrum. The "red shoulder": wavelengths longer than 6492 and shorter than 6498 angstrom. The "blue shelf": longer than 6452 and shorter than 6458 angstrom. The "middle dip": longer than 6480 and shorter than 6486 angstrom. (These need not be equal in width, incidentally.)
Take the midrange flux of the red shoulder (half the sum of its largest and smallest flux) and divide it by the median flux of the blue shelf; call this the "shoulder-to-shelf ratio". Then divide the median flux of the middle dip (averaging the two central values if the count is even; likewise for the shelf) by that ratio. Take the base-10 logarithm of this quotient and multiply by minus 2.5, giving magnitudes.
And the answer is -3.14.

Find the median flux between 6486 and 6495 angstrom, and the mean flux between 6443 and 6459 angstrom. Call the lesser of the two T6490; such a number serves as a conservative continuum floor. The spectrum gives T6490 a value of 16.8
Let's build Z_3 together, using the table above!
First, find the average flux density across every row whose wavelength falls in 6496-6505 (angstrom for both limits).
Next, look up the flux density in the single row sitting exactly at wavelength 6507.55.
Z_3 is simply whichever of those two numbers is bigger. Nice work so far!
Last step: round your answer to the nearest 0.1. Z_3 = 18.8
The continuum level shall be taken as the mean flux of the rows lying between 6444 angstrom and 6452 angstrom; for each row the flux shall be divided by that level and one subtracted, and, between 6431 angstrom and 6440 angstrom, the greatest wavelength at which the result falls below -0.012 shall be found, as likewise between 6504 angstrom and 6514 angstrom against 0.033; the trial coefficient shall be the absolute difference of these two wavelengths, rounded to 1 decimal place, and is 71.5 angstrom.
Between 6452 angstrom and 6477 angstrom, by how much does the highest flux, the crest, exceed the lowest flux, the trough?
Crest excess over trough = 5.3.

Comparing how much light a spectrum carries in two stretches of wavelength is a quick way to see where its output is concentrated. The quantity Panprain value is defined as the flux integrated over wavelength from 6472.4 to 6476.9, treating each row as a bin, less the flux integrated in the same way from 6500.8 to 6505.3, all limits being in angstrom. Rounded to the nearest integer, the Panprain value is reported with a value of 4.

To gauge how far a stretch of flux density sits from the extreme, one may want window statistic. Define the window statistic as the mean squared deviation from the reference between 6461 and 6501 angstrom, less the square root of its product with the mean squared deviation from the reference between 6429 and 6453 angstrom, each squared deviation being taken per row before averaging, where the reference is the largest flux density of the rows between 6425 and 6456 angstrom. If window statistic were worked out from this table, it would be -1.0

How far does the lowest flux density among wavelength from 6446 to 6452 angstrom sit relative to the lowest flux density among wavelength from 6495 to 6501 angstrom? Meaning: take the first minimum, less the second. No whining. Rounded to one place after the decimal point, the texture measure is 2.1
